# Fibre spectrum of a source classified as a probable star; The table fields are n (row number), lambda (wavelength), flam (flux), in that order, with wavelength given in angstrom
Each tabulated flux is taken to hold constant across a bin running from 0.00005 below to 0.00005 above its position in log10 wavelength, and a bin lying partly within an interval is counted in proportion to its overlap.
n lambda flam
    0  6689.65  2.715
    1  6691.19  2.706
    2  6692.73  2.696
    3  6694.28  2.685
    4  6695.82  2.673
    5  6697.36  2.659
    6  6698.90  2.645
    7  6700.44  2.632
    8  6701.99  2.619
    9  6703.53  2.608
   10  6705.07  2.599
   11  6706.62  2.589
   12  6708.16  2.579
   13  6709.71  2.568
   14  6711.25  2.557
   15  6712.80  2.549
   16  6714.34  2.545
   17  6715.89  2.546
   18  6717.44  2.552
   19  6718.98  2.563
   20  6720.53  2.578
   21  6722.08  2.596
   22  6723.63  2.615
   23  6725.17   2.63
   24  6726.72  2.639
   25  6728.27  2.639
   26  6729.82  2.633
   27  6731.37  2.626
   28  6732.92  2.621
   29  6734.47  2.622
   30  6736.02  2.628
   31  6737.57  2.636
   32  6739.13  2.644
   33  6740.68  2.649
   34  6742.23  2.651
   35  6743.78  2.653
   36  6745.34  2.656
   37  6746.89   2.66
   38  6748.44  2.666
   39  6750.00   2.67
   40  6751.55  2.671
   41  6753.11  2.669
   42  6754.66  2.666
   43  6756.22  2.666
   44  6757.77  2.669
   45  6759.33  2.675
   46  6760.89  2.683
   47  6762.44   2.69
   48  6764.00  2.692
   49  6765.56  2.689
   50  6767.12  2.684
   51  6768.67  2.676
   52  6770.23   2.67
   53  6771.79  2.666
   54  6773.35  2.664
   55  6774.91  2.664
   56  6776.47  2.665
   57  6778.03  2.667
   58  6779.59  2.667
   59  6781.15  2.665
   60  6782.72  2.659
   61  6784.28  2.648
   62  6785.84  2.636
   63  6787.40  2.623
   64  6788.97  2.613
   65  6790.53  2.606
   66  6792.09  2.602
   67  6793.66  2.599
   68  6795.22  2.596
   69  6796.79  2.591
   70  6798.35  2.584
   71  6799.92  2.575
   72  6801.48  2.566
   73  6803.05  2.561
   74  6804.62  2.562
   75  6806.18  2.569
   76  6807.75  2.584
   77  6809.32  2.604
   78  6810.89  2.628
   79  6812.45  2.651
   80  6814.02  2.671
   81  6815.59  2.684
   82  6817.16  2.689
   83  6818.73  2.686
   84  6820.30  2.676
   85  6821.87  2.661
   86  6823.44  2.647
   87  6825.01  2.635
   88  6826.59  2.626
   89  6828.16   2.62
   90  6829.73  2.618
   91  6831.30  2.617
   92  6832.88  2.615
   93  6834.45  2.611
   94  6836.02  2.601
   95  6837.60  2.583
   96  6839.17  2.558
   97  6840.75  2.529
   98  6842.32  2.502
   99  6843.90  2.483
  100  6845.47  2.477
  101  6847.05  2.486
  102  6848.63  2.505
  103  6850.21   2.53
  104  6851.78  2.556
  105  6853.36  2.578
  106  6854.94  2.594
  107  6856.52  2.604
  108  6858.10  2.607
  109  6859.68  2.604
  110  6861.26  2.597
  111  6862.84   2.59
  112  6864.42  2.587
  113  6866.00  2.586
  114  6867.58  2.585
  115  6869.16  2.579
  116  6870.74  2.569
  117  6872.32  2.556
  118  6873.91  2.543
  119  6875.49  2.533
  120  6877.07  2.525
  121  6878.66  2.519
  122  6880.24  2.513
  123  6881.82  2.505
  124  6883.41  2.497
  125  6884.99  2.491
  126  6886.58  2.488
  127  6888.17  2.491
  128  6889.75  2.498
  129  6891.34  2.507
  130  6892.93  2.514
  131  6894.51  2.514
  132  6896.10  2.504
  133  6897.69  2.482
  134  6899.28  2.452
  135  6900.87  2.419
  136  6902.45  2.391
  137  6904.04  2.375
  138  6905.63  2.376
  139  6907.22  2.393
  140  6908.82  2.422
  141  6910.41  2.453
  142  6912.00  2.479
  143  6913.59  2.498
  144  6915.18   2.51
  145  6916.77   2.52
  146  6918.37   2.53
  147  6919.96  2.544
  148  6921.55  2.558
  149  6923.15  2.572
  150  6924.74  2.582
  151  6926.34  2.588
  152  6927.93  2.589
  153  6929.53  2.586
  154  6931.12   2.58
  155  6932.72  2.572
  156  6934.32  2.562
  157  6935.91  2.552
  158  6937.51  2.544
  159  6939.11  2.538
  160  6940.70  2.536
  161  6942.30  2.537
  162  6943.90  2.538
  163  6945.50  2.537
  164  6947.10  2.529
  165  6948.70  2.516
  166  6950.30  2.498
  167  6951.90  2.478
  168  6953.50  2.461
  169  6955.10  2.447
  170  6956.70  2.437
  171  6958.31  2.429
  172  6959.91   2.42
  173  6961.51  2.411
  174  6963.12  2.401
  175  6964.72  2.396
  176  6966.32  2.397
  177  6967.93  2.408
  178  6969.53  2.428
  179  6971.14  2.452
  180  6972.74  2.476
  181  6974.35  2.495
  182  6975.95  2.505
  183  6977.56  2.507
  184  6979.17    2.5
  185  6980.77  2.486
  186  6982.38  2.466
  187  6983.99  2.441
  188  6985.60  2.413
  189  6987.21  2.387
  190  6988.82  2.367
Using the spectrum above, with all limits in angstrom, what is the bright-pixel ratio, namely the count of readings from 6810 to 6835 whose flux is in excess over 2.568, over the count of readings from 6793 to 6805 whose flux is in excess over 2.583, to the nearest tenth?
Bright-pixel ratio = 4.0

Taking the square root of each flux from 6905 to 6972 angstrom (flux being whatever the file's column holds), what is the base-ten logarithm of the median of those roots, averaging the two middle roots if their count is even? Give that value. 0.200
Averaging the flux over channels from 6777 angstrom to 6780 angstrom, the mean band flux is 2.67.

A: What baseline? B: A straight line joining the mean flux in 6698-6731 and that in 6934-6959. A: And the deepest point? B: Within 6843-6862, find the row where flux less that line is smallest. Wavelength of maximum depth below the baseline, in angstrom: 6845.47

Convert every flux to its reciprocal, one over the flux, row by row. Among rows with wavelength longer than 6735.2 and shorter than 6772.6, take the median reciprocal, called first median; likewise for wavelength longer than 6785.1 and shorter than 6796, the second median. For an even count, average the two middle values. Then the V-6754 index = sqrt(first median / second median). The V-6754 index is 0.988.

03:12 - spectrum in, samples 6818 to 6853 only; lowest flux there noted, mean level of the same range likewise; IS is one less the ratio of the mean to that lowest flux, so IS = -0.043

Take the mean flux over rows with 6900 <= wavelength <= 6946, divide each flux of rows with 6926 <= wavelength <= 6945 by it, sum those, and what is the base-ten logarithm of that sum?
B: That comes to 1.09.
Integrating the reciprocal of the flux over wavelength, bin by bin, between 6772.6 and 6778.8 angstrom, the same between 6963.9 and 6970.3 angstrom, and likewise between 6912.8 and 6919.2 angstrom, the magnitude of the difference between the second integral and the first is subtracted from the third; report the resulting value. 2.21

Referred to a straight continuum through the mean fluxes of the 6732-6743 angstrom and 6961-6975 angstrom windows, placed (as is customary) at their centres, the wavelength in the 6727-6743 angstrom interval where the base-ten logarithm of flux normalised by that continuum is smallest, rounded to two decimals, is 6732.92 angstrom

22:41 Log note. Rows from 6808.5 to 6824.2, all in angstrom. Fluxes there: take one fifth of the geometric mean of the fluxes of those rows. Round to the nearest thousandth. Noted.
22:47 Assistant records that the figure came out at 0.532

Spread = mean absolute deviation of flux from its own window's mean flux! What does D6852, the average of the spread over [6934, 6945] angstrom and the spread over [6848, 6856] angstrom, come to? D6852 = 0.018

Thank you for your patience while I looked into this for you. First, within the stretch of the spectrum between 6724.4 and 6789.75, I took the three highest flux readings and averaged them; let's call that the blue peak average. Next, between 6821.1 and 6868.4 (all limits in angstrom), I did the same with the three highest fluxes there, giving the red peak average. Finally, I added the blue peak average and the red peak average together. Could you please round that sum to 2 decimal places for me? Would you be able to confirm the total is 5.34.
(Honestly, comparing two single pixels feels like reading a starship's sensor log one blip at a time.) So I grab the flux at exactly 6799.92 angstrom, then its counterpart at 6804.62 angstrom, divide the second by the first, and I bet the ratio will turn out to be 0.99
